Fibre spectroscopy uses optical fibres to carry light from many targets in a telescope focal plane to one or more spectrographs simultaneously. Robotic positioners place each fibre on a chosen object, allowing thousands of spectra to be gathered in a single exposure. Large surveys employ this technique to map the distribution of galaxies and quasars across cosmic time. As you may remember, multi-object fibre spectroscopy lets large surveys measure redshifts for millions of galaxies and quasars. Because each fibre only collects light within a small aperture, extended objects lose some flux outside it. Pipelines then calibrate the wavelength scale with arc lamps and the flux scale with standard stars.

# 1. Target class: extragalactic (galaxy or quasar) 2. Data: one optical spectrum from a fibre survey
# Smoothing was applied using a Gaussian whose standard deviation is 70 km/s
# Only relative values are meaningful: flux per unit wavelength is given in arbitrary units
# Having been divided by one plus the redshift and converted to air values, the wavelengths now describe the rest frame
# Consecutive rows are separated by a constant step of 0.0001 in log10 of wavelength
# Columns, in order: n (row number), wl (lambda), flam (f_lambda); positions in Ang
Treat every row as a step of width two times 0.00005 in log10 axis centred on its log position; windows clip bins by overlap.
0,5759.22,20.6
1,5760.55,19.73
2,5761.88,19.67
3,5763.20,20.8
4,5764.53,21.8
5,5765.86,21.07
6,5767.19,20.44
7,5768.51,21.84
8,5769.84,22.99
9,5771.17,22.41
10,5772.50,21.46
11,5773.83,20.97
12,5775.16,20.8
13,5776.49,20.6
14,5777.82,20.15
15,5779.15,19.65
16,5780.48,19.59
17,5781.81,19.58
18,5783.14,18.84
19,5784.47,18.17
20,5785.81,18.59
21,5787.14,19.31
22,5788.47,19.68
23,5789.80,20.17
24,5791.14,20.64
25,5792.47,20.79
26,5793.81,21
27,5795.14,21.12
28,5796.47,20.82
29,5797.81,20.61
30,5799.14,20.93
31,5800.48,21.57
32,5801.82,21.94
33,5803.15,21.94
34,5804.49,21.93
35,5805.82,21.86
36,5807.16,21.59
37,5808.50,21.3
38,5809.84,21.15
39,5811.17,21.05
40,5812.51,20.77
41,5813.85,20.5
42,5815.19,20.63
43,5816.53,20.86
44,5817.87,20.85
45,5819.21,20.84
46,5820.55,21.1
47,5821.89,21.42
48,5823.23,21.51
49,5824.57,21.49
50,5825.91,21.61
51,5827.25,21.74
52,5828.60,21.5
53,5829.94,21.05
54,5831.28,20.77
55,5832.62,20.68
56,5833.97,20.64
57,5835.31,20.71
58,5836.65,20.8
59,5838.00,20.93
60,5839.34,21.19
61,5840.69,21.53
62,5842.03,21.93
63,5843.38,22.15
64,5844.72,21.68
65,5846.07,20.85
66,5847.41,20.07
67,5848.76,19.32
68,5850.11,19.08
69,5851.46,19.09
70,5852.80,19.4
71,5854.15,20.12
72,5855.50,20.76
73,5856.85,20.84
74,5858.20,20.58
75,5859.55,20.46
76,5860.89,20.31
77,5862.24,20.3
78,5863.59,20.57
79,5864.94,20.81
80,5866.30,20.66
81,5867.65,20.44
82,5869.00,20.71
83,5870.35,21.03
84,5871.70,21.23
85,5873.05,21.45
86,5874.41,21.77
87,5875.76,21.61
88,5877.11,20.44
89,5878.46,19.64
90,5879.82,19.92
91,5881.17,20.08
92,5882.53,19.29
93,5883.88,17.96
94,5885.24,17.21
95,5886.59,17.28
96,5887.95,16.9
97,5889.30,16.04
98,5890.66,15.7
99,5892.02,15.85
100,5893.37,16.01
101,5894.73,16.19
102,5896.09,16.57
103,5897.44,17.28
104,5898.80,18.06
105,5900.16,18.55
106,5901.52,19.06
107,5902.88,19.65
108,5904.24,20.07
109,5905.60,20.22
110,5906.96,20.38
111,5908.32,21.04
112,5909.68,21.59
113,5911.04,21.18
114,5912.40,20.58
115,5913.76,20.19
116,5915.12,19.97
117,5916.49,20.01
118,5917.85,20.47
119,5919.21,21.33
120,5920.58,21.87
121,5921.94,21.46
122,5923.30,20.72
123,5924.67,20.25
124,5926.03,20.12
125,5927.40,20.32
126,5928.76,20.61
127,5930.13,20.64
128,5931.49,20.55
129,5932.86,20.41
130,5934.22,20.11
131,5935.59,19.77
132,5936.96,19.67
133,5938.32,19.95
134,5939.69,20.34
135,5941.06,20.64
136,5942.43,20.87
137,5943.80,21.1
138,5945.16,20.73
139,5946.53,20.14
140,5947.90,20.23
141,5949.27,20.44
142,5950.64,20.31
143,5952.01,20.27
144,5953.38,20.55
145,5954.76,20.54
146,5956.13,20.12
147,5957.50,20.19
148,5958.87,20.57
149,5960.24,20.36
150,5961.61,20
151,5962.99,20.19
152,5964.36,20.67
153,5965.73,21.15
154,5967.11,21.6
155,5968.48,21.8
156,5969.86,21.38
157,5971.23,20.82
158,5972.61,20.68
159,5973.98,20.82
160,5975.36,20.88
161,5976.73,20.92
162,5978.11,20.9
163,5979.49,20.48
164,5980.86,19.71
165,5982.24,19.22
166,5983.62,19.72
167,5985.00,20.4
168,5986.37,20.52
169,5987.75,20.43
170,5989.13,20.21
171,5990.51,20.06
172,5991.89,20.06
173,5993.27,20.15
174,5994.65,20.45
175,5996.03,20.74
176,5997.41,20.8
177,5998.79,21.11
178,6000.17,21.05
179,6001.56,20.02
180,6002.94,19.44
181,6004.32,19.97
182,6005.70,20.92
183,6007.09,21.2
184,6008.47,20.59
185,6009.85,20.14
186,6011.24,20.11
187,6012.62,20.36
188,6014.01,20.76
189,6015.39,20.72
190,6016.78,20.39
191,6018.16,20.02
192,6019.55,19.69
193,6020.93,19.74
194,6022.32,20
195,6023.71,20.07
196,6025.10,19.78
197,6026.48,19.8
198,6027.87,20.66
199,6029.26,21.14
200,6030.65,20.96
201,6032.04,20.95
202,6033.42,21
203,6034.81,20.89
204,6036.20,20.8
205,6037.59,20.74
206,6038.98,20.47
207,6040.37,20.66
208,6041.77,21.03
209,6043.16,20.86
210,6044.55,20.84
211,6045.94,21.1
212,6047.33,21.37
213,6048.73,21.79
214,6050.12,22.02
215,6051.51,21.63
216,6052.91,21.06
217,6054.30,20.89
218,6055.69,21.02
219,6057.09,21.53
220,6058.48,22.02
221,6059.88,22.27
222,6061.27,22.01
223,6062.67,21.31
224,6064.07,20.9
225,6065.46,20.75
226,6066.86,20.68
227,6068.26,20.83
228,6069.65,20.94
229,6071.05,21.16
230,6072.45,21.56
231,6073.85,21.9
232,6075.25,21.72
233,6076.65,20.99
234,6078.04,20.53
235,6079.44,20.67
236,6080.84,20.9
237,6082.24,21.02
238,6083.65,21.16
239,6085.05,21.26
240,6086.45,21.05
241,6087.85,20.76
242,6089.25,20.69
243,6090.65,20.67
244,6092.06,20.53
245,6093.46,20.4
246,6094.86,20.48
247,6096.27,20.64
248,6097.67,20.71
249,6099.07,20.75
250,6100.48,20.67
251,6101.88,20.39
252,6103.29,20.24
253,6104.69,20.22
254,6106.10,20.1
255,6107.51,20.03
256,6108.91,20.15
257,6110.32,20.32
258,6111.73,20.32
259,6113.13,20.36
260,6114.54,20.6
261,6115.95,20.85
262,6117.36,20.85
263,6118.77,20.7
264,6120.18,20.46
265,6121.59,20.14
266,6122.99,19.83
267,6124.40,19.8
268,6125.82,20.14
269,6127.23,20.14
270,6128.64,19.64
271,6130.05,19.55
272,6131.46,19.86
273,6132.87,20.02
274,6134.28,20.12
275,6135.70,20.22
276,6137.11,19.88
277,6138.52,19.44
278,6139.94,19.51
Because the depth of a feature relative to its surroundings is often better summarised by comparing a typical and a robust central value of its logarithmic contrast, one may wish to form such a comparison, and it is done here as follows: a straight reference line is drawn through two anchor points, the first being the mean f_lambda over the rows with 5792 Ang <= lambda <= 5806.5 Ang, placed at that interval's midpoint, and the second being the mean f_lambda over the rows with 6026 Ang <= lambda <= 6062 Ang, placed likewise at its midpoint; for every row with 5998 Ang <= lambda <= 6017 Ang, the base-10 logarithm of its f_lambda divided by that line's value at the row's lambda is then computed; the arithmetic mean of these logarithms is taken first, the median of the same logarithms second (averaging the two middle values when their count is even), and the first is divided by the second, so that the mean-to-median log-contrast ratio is 1.02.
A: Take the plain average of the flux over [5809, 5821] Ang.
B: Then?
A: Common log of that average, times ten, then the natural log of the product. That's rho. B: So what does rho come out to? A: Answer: 2.58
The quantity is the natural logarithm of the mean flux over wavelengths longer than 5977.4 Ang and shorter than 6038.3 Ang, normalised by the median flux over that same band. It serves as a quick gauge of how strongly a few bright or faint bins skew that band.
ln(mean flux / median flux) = -0.0015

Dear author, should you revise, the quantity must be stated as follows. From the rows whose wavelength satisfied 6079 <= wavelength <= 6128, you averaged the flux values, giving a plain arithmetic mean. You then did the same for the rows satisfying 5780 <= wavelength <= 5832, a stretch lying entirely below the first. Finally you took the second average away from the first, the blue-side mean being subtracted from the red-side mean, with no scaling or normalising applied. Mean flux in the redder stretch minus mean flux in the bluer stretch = -0.3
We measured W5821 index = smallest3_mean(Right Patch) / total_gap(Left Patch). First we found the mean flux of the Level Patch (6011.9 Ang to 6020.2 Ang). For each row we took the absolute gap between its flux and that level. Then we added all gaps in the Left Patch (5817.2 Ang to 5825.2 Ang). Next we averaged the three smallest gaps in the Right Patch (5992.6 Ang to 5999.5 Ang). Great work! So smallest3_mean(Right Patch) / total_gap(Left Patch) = 0.045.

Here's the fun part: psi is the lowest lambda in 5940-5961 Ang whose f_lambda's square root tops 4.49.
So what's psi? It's 5941.06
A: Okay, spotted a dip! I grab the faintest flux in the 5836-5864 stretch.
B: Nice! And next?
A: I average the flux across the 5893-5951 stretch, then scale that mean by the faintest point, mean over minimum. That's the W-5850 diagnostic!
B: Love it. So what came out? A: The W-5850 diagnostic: 1.05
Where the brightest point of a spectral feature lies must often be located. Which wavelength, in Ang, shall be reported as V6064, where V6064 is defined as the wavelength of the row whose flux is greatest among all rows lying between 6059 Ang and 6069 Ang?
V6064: 6059.88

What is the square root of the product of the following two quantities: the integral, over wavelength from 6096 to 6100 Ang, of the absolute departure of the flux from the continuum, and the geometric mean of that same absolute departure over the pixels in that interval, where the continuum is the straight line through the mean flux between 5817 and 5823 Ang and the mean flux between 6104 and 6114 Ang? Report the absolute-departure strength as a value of 0.9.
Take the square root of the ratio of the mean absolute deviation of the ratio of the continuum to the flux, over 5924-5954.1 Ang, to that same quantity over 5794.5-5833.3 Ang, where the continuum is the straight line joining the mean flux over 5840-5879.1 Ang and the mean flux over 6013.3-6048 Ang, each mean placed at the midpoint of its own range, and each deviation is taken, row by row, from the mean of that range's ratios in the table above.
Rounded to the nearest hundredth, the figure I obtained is 0.86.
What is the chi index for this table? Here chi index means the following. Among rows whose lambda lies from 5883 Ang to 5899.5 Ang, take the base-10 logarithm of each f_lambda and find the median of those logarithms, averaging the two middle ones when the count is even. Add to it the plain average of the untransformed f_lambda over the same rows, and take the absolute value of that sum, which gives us 18.0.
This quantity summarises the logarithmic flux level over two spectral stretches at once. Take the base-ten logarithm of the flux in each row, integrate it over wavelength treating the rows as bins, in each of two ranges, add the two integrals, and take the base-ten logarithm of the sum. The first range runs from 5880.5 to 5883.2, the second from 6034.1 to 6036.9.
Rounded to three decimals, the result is 0.856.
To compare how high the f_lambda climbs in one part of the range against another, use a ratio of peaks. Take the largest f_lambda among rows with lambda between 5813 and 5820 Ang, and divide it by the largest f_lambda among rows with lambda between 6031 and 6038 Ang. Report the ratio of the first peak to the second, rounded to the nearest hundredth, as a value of 0.99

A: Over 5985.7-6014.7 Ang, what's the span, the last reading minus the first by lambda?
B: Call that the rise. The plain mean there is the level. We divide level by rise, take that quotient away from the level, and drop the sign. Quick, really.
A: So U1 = 65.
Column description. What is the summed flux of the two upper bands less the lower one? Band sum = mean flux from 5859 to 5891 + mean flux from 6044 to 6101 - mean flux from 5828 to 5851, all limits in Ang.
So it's 19.9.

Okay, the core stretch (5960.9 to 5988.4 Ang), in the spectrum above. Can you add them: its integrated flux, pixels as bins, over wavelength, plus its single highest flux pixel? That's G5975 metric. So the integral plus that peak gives 589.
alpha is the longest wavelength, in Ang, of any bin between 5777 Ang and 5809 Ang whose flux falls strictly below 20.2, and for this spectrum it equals 5789.80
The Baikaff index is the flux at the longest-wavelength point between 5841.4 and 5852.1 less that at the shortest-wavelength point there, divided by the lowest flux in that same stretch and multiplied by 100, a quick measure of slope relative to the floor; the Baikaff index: -15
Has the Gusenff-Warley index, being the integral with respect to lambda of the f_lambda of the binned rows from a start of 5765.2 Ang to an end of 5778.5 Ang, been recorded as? 283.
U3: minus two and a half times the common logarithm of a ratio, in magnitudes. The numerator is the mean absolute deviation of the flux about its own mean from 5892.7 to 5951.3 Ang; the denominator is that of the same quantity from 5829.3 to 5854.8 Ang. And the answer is -0.25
